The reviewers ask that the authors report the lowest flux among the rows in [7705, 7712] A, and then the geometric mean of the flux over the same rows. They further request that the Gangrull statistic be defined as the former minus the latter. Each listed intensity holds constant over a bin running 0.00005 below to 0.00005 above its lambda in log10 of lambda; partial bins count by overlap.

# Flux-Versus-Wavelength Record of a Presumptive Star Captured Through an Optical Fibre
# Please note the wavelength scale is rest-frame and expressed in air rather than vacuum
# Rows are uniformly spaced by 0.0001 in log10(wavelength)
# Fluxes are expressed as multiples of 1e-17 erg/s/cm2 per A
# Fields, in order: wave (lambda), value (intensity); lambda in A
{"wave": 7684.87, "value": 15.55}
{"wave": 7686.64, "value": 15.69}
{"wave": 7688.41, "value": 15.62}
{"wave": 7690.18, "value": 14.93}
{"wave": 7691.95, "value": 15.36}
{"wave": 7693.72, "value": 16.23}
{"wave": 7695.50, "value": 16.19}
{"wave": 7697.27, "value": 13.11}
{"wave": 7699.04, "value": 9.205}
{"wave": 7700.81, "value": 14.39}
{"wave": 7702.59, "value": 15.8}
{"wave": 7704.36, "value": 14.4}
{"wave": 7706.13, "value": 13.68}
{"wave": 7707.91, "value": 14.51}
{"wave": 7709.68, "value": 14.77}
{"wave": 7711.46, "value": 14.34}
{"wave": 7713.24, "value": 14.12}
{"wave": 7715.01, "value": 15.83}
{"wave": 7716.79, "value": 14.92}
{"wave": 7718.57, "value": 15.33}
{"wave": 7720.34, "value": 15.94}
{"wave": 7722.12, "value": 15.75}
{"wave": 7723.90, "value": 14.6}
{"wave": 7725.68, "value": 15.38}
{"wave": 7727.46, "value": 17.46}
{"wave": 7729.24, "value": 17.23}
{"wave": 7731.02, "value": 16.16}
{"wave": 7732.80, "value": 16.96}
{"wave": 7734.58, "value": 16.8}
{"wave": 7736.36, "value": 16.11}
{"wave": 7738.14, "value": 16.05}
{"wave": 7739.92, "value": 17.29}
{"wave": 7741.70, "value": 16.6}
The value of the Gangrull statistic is -0.64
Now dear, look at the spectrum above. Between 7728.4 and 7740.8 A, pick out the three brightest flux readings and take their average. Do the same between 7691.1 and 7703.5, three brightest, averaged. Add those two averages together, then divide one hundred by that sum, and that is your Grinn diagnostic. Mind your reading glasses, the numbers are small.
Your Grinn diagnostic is 3.01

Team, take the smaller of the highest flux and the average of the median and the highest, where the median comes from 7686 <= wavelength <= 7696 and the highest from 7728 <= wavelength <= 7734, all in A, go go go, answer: 16.4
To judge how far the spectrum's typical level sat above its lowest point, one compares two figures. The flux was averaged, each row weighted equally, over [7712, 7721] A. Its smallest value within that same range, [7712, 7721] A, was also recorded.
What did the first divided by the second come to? 1.08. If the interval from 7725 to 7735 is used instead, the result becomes 1.08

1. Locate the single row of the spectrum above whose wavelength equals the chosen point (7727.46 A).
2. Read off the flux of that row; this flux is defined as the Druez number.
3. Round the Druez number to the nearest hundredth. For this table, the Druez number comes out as 17.46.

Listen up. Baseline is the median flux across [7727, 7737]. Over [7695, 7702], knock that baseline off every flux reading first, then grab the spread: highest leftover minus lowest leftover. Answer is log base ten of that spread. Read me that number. 0.8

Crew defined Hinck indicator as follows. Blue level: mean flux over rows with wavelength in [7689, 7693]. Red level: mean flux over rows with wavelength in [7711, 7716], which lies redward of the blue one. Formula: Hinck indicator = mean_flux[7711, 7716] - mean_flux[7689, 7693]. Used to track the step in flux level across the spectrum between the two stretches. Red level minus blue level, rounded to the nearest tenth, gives -0.4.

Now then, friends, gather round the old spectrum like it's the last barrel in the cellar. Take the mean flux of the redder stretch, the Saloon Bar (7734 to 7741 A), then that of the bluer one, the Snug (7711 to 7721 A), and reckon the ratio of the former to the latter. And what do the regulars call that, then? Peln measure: 1.10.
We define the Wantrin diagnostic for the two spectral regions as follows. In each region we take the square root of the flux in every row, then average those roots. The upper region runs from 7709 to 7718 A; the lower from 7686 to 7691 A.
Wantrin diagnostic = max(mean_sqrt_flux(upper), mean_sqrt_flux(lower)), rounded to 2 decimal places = 3.93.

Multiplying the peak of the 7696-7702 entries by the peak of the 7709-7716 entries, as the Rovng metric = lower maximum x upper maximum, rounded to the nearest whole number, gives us 228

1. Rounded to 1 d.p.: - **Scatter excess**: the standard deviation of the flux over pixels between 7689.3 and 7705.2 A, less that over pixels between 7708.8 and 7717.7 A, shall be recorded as 1.5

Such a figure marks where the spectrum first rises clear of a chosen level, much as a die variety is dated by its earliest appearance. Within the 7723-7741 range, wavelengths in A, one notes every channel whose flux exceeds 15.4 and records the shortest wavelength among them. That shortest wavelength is 7727.46 A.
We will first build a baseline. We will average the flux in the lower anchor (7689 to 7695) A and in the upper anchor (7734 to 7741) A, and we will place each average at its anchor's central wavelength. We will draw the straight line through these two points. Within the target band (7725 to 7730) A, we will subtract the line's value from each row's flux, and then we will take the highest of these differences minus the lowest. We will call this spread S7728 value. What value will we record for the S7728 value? 2.04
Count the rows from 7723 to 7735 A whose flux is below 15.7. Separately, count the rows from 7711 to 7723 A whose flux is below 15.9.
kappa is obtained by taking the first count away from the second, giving 4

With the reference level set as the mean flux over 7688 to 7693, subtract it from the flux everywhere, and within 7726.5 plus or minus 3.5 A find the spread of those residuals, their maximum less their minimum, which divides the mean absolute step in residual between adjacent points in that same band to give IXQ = 0.36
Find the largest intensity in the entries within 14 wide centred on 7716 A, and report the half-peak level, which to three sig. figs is 7.97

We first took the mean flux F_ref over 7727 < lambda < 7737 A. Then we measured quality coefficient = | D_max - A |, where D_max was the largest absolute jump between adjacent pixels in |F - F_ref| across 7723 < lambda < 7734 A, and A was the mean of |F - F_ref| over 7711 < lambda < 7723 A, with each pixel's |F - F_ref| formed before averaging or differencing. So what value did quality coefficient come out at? 0.8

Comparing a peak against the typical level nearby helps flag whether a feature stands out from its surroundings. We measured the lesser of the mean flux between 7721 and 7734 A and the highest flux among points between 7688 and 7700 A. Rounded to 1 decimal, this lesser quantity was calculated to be 16.2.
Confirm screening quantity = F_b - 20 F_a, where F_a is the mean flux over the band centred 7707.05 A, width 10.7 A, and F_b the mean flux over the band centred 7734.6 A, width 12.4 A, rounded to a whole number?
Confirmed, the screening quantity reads -275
